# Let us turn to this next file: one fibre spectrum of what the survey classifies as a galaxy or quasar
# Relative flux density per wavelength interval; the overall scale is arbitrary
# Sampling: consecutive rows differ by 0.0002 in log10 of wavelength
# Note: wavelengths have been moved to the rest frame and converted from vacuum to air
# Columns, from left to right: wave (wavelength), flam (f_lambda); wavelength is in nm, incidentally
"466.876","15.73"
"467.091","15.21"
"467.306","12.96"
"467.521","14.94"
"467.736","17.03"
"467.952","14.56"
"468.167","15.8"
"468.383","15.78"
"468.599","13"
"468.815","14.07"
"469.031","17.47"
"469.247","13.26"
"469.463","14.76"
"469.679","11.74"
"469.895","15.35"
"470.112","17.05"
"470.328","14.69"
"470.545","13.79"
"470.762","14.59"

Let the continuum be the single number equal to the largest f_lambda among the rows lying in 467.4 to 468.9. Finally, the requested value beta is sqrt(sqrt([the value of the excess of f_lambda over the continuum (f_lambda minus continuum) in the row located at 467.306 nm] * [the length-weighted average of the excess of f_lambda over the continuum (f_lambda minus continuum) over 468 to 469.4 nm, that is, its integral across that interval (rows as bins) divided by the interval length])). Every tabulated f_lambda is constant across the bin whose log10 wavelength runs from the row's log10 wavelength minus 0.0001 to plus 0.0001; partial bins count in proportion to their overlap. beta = 1.72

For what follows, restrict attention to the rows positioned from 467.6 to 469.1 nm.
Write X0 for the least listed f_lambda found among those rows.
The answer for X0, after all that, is 13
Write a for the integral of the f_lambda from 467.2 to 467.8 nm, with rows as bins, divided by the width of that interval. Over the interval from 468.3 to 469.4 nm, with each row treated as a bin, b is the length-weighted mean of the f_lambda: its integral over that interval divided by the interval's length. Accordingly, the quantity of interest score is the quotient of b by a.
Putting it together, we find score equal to 0.99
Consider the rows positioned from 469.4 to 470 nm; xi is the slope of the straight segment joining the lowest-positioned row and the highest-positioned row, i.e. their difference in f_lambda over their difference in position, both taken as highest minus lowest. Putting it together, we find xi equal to 1.4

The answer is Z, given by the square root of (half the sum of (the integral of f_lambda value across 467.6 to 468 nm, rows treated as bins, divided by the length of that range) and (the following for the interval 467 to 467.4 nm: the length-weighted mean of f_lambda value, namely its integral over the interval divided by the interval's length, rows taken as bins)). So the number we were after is 3.87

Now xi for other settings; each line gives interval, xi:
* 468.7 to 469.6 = 1.1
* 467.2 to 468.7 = 0.0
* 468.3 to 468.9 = -4.0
